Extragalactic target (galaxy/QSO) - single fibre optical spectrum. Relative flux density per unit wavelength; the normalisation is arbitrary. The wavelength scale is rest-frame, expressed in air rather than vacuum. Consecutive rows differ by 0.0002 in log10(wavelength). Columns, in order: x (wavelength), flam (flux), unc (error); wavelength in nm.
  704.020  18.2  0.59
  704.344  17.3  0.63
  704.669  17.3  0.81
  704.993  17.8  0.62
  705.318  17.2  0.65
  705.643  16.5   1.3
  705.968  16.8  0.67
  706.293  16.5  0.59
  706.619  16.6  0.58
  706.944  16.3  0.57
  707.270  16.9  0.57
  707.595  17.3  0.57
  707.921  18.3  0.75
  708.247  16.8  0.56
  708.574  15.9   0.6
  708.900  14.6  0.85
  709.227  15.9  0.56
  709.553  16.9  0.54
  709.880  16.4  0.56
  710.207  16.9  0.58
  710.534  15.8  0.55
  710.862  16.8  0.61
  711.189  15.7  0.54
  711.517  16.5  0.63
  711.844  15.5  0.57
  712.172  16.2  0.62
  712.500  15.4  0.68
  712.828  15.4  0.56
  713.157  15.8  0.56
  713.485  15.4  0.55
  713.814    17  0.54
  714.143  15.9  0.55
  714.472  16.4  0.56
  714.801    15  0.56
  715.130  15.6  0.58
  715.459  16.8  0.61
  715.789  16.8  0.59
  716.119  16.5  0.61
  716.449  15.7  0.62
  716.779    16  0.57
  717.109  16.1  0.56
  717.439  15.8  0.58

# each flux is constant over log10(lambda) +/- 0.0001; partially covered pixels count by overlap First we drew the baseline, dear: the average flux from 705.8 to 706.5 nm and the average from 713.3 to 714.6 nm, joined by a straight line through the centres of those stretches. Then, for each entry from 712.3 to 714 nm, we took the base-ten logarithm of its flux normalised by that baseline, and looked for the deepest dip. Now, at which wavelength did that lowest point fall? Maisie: 712.500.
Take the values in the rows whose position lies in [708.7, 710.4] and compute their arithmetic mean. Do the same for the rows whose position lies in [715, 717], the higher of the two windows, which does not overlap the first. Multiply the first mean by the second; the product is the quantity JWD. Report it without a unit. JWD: 262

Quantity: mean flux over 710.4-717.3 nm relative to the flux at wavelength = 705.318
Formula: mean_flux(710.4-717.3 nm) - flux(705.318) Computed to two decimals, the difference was -1.19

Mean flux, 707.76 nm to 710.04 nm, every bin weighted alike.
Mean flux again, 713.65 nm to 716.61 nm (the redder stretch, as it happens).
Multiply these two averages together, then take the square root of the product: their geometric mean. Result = 16.29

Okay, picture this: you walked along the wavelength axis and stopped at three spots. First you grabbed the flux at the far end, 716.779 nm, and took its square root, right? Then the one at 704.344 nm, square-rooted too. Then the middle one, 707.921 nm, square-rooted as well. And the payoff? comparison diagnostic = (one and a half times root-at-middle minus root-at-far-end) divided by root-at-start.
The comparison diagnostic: 0.58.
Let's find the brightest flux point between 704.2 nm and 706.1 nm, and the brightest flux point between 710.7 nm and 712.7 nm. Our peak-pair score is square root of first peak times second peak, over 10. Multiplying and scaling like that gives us 1.73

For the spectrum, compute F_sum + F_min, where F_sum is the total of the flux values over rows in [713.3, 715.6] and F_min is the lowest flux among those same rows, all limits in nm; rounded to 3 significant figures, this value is 127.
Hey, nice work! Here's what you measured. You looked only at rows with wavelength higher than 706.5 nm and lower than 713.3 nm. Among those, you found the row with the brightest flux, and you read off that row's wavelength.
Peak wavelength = 707.921 nm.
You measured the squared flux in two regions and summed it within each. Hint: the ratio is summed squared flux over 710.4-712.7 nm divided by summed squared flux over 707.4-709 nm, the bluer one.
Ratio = 1.30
